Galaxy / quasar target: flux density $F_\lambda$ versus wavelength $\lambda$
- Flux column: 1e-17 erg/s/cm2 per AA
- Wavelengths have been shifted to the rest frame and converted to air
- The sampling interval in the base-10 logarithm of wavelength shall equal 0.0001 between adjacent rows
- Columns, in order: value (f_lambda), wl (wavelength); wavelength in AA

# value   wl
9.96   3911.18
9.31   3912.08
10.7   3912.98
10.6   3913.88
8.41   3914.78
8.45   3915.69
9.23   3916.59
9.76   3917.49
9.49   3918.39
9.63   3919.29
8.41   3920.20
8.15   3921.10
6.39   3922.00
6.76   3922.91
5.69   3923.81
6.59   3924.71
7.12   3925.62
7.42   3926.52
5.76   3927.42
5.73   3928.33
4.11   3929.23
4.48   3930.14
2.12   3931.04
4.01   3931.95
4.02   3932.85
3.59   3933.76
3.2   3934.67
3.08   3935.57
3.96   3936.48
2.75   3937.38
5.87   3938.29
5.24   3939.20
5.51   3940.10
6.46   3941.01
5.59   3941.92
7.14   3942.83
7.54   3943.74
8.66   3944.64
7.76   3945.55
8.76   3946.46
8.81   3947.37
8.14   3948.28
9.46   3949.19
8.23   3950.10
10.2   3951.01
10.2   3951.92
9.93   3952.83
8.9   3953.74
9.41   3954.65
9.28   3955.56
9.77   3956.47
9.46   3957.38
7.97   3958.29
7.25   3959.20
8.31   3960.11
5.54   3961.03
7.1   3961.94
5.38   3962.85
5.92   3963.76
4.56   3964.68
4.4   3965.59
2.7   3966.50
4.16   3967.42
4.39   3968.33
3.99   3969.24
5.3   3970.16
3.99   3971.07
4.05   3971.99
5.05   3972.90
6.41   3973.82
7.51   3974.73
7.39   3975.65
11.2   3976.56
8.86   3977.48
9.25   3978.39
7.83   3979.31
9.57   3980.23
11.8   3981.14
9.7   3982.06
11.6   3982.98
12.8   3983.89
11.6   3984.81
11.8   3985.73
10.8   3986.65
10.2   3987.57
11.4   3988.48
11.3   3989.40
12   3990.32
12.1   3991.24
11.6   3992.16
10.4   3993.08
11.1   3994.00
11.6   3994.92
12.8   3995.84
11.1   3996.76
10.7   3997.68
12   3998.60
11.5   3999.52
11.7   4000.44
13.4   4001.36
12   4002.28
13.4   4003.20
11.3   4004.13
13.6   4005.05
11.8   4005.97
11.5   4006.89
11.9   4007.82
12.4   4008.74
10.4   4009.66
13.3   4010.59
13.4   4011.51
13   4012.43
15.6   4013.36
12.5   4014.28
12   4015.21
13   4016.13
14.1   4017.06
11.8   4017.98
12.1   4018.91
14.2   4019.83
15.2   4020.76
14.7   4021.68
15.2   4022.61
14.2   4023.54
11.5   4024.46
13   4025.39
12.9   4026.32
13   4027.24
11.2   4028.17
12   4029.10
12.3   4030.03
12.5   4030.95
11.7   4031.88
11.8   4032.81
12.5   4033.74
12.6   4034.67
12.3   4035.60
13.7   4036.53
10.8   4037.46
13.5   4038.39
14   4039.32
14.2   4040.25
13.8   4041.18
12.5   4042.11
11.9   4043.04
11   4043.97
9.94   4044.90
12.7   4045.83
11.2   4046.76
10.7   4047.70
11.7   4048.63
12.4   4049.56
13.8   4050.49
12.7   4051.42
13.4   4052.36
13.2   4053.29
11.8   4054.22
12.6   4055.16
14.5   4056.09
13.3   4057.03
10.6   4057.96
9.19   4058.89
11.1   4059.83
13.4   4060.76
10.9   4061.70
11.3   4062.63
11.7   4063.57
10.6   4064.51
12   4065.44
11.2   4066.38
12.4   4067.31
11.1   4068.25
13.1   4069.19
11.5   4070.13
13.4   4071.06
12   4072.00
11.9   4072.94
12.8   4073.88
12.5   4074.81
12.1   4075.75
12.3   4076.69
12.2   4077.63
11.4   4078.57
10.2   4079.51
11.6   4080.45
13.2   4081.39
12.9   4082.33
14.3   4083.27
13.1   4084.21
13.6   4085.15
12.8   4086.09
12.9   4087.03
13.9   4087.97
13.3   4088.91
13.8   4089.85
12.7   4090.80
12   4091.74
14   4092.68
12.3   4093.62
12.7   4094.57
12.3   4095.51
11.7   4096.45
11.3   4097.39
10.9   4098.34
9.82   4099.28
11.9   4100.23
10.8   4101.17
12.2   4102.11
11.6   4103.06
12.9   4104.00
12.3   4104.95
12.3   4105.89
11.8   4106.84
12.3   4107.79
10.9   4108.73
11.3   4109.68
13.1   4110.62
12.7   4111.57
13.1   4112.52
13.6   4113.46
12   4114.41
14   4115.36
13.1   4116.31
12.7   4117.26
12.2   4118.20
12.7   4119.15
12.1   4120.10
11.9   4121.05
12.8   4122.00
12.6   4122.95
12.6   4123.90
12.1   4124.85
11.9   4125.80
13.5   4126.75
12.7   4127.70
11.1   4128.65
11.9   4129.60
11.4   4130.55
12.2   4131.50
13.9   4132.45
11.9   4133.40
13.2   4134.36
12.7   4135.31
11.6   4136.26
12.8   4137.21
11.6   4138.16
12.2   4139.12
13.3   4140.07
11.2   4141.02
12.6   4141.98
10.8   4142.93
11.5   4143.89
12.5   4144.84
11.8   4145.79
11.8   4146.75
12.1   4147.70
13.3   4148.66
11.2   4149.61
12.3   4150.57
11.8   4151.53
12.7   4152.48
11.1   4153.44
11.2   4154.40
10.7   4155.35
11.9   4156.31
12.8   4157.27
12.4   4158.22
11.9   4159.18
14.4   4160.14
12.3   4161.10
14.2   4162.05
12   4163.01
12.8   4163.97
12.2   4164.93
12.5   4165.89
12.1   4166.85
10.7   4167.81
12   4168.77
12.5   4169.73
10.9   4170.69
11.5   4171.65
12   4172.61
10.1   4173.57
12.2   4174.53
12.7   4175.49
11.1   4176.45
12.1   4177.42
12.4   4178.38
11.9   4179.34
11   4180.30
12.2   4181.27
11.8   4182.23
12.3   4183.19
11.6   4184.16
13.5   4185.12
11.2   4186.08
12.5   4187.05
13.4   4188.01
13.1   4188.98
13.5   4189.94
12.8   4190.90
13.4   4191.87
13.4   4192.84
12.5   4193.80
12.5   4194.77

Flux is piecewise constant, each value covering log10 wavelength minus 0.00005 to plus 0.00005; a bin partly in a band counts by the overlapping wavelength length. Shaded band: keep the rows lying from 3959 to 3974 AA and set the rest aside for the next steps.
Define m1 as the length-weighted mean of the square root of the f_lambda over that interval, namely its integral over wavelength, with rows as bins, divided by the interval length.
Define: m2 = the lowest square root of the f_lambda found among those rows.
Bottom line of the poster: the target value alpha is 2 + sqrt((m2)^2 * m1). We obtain 4.5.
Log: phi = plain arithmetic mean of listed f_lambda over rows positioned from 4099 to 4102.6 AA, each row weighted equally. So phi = 11.2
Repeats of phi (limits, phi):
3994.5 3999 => 11.6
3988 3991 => 11.6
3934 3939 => 3.8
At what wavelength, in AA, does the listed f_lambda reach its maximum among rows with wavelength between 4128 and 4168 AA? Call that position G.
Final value 4160.14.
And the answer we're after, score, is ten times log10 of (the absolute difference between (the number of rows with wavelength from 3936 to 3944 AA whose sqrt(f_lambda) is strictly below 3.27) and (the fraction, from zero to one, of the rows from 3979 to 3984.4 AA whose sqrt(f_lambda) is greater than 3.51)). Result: 9.5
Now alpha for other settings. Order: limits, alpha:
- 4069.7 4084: 8.0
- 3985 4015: 7.9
